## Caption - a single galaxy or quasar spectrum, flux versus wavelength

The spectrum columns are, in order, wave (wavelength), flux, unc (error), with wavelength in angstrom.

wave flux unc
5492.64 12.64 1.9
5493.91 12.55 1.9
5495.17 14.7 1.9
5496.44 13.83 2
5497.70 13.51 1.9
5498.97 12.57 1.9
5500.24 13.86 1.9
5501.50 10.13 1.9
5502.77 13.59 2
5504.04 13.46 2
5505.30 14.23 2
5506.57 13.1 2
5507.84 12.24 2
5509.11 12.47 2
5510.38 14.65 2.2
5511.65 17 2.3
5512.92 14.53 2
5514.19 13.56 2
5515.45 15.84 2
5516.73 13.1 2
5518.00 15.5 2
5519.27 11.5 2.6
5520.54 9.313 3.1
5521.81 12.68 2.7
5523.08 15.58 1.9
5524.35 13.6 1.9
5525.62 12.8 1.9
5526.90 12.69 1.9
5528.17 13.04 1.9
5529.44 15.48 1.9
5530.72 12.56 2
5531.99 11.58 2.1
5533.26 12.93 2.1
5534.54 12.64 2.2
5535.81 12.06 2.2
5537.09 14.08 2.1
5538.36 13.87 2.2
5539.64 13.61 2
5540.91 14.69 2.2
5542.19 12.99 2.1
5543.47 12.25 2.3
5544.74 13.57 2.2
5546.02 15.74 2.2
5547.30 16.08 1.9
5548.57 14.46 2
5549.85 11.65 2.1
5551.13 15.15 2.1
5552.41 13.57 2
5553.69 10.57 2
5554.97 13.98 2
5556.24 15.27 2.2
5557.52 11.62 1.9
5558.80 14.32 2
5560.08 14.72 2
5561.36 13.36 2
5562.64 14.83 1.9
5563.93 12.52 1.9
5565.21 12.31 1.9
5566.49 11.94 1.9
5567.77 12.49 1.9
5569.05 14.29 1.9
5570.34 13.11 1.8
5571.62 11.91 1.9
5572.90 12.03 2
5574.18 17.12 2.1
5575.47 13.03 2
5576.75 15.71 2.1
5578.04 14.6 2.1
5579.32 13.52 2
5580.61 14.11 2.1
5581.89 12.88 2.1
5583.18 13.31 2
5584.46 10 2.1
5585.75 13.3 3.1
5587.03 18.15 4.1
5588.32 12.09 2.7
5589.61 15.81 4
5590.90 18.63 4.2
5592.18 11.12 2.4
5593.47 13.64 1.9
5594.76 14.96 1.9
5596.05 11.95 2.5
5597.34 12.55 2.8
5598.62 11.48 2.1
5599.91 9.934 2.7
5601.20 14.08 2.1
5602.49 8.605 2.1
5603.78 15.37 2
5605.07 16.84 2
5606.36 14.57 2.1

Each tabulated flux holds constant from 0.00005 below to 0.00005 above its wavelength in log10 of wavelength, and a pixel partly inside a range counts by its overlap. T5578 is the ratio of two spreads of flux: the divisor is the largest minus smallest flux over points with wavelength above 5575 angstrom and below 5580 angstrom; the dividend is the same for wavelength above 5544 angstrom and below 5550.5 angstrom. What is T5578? 1.65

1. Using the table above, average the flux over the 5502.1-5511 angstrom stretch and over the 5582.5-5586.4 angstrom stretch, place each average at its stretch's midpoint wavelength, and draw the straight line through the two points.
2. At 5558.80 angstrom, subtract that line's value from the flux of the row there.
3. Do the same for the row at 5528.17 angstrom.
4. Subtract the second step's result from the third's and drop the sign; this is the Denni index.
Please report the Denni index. 1.7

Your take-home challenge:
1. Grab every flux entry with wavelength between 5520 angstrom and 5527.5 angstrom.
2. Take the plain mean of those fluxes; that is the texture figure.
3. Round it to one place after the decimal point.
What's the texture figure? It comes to 12.8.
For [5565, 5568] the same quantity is 12.2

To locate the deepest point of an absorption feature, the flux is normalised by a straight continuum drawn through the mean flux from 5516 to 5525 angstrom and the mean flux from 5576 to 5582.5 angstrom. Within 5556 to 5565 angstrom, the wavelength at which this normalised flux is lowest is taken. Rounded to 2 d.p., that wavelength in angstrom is 5557.52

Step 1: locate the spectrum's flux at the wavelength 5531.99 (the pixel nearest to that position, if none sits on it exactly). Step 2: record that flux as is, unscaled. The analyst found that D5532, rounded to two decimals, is 11.58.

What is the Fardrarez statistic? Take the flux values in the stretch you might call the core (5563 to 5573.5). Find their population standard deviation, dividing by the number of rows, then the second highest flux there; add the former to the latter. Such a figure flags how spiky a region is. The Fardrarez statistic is 13.9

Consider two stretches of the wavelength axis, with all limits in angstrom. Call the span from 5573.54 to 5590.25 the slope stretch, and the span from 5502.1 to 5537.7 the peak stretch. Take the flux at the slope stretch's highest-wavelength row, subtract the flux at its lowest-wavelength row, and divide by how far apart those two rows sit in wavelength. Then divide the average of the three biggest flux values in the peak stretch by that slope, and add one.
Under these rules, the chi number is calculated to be -189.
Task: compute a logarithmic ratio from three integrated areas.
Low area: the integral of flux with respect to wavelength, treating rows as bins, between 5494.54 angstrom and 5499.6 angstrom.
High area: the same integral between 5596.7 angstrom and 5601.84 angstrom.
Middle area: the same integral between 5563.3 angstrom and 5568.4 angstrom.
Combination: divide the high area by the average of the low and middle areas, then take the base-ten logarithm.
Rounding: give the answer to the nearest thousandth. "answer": -0.028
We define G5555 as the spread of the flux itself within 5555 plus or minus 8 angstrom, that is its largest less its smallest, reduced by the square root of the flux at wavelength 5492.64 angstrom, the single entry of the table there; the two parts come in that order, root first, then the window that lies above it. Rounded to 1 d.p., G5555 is 2.0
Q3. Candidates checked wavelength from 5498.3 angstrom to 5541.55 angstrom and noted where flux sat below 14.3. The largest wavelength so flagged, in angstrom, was 5539.64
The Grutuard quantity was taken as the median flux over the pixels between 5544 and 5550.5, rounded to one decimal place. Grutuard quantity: 14.5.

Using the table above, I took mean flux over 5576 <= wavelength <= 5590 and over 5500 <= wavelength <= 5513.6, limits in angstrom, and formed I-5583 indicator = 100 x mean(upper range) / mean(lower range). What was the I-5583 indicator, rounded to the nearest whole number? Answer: 103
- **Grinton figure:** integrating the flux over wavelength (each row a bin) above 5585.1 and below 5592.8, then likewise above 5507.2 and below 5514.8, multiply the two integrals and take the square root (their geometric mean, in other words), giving 111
